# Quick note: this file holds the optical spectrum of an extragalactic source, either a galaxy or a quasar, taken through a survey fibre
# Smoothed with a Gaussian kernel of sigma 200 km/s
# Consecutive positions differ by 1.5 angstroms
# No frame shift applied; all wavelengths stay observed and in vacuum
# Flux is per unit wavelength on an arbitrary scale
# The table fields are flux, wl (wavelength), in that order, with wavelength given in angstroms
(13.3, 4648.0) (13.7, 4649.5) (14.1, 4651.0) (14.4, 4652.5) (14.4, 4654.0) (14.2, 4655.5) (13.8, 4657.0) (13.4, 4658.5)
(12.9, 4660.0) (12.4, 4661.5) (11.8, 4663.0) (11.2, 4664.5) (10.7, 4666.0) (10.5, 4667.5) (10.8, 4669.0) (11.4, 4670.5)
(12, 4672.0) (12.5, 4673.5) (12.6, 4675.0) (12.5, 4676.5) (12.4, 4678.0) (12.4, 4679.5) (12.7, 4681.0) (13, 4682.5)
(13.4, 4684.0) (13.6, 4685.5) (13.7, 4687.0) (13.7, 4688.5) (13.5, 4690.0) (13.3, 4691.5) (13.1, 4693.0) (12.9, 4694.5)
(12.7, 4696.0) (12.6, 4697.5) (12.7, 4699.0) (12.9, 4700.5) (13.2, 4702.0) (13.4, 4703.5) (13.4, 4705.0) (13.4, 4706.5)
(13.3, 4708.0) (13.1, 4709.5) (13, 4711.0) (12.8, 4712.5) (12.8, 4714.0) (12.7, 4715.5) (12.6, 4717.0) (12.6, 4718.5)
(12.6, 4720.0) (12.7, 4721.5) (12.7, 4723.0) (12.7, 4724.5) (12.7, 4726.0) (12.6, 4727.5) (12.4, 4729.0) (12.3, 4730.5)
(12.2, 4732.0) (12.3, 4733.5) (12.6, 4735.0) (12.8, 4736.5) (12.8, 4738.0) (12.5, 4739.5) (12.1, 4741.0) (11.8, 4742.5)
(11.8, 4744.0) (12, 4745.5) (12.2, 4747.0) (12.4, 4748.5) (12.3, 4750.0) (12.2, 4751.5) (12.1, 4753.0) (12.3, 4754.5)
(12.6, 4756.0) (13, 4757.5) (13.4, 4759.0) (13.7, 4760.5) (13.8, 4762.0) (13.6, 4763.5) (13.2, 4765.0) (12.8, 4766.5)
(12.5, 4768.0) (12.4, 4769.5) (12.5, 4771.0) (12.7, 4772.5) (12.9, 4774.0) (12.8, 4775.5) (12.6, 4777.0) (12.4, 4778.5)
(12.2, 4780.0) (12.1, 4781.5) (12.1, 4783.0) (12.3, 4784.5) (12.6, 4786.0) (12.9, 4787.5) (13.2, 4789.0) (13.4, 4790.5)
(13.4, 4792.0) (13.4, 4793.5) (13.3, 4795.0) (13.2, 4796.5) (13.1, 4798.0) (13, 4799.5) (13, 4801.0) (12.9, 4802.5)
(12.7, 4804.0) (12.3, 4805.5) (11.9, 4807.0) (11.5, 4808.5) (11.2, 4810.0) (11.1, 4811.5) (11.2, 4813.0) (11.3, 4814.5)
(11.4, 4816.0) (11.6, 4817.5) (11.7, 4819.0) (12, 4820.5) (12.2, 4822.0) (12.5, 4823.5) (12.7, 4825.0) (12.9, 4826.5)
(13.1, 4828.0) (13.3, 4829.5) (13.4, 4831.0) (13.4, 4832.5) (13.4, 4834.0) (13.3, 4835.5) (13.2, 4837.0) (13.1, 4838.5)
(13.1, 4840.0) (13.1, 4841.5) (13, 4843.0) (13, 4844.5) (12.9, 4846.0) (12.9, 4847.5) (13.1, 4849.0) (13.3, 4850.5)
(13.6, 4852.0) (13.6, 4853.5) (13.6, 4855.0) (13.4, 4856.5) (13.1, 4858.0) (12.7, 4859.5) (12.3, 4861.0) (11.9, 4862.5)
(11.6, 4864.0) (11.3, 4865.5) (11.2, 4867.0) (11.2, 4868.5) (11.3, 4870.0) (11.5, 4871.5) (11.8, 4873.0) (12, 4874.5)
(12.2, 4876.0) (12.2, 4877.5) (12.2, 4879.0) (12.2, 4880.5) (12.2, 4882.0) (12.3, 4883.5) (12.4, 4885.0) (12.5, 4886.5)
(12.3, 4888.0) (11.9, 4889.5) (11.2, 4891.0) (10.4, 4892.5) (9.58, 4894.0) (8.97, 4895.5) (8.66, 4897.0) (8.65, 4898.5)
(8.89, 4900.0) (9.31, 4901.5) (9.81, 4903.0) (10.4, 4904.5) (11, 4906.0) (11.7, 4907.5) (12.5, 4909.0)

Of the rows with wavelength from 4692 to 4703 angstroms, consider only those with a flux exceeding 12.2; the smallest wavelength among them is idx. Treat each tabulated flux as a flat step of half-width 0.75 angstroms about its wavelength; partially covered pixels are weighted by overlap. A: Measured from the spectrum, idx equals 4693.0 angstroms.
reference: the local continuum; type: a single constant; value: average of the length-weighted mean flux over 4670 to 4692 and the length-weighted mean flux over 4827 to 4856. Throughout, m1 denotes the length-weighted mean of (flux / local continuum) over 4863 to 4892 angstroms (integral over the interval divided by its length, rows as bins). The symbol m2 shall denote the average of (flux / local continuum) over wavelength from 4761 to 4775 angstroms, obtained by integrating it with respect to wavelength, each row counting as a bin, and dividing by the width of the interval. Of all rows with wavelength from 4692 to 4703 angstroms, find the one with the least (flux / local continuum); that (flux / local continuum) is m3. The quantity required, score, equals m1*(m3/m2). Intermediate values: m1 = 0.91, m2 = 0.99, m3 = 0.966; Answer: 0.88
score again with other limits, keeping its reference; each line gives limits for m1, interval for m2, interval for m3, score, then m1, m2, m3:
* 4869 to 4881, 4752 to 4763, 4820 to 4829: 0.84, 0.91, 1.00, 0.920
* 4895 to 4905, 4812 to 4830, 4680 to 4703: 0.73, 0.71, 0.93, 0.966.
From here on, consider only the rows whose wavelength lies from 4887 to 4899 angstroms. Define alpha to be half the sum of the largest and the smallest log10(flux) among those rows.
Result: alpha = 1.01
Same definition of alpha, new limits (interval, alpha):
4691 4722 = 1.11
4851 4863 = 1.10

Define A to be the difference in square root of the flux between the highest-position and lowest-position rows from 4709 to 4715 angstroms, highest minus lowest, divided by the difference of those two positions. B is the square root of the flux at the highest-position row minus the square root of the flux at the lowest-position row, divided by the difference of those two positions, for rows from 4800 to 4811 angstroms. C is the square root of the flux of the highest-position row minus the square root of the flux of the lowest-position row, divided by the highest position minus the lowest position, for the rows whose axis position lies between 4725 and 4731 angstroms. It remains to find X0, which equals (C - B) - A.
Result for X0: 0.025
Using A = -0.009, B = -0.03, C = -0.013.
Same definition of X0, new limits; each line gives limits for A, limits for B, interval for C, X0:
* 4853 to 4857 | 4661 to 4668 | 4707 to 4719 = 0.047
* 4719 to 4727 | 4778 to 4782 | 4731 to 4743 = 0.006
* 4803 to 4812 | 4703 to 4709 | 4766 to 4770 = 0.015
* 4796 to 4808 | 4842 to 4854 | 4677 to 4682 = 0.024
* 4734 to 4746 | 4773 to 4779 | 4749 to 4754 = 0.014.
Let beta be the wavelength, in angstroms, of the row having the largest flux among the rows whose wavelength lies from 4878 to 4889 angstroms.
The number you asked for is 4886.5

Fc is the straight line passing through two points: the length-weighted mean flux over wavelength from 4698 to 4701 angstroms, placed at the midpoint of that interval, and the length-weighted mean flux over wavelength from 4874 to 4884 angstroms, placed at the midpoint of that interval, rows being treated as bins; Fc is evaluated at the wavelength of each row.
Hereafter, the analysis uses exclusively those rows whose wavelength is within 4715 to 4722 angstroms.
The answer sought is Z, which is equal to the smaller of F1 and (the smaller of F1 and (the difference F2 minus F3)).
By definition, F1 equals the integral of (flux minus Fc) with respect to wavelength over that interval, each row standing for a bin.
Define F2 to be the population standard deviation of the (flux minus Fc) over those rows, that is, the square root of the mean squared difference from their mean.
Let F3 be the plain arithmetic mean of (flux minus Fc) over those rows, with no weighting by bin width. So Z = -0.5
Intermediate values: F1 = -0.5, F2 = 0.05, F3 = -0.07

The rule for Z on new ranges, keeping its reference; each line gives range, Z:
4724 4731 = -1.0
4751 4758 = -1.2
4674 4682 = -2.5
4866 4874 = -6.4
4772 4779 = 0.0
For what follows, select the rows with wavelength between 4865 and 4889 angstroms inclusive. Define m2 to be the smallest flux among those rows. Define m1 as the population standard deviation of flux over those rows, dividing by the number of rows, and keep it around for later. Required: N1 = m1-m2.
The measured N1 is -10.7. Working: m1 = 0.45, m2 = 11.2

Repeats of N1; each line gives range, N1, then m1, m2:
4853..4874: -10.3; 0.89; 11.2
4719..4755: -11.5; 0.29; 11.8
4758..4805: -11.6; 0.46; 12.1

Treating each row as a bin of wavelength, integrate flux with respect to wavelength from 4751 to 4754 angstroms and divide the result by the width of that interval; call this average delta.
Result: 12.2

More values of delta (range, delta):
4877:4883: 12.2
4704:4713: 13.2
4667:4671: 10.9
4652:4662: 13.7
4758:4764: 13.6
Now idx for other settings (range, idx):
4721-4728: 4721.5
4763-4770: 4763.5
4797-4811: 4798.0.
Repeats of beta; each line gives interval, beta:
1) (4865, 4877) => 4876.0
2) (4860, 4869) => 4861.0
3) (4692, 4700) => 4693.0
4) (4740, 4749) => 4748.5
